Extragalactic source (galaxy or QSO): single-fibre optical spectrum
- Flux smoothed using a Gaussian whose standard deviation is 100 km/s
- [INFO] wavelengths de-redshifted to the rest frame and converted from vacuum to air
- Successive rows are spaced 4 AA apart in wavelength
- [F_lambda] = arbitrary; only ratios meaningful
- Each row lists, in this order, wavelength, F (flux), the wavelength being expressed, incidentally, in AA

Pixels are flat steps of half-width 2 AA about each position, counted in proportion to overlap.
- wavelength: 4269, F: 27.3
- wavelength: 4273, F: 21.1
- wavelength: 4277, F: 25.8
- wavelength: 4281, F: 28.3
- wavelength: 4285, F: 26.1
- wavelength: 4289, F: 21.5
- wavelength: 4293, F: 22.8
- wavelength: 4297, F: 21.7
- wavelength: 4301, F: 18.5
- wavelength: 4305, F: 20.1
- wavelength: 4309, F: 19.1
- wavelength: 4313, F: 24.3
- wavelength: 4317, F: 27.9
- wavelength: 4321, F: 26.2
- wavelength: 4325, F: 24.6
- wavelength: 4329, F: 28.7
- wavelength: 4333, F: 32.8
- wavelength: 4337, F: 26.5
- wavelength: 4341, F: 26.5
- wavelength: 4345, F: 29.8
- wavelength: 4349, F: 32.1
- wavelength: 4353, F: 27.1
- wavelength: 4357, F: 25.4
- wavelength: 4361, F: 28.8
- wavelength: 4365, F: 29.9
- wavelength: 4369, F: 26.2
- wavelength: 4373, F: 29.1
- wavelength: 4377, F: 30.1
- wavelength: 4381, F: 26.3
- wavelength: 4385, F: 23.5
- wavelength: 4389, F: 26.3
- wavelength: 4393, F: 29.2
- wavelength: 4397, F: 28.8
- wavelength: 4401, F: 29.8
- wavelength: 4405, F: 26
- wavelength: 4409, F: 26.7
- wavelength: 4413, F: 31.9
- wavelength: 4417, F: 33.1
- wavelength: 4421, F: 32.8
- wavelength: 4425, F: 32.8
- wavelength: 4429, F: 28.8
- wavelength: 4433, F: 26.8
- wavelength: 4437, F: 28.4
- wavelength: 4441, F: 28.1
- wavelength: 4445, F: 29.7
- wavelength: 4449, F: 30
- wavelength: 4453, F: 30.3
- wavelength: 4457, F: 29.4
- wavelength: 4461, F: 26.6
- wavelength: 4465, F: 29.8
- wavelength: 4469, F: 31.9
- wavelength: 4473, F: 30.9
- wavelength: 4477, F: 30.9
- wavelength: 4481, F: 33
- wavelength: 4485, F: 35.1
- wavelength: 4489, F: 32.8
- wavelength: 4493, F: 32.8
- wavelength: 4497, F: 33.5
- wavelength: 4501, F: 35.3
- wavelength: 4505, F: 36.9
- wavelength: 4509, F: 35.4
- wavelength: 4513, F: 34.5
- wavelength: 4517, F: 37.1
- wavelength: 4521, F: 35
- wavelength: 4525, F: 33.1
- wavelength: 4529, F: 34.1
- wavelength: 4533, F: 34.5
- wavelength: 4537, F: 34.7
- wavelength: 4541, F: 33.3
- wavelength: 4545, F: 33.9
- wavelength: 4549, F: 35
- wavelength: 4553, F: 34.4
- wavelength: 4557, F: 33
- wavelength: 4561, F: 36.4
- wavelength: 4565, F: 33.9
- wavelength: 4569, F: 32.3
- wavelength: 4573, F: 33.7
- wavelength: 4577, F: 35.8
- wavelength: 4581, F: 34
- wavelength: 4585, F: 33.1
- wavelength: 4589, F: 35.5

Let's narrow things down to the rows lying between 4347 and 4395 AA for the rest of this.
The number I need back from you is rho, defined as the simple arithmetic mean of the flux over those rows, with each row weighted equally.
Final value 28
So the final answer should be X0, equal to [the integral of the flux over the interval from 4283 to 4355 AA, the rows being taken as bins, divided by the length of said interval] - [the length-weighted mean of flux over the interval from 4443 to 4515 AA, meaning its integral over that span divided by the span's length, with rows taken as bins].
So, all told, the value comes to -7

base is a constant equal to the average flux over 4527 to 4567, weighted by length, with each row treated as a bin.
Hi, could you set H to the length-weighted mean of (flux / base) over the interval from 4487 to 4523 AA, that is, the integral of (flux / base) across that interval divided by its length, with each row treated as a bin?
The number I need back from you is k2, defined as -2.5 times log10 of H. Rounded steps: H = 1.01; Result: 0.0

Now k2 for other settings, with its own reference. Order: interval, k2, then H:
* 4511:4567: 0.0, 1.01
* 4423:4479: 0.2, 0.86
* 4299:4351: 0.3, 0.76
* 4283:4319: 0.5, 0.65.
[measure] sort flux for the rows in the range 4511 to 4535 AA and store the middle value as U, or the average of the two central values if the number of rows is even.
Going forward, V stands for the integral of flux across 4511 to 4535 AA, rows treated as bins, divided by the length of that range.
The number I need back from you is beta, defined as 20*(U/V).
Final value 19.9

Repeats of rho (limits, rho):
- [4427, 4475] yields 29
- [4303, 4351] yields 27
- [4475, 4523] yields 34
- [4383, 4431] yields 29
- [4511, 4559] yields 34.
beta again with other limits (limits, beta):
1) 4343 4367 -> 20.3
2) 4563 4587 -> 20.0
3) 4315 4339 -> 19.6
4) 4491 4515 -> 20.1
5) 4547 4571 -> 20.0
